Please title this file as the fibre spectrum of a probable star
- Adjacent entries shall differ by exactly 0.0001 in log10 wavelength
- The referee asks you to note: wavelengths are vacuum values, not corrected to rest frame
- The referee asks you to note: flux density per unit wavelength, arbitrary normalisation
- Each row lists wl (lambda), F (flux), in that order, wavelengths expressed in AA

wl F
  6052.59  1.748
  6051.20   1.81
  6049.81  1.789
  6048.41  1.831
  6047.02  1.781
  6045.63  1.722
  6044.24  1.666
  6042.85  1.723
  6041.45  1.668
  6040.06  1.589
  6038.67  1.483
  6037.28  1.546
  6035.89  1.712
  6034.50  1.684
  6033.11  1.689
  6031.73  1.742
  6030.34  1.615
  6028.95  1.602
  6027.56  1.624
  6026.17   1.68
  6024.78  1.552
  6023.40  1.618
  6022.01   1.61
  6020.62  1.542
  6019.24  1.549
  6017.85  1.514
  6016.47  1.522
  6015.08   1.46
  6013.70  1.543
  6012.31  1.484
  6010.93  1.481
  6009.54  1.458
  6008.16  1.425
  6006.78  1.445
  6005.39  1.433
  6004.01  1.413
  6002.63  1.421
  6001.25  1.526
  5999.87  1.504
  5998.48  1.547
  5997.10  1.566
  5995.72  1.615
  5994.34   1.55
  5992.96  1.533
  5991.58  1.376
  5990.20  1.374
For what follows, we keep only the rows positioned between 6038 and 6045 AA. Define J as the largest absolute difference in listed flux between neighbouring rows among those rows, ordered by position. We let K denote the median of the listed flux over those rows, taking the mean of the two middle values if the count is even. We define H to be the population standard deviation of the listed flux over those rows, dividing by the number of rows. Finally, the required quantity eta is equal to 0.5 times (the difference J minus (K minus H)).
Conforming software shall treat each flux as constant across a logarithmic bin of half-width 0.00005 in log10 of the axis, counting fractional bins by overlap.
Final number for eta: -0.738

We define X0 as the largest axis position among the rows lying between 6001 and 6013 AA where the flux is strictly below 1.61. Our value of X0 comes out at 6012.31 AA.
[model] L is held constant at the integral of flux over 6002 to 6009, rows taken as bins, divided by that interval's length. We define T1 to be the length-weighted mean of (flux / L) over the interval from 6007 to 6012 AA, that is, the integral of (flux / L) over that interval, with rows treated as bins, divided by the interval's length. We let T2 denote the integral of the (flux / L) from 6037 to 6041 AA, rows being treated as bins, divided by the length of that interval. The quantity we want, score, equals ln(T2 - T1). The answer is -2.8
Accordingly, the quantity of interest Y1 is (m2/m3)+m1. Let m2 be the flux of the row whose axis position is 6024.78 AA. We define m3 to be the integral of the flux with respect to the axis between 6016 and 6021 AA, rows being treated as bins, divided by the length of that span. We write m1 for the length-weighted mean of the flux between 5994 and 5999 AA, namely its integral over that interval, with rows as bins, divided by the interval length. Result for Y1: 2.58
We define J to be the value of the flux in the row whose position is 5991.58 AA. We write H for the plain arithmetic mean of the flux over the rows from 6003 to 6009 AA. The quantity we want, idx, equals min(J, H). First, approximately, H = 1.43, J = 1.376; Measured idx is 1.38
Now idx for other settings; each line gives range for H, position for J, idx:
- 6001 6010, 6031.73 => 1.45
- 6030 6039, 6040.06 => 1.59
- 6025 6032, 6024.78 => 1.55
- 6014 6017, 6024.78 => 1.49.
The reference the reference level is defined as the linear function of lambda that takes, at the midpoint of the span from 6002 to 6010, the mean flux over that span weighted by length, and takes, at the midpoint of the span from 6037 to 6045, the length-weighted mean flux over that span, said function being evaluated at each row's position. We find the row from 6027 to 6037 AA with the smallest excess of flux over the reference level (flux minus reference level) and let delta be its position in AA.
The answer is 6028.95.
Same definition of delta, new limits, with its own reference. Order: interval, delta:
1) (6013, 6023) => 6015.08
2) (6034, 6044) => 6038.67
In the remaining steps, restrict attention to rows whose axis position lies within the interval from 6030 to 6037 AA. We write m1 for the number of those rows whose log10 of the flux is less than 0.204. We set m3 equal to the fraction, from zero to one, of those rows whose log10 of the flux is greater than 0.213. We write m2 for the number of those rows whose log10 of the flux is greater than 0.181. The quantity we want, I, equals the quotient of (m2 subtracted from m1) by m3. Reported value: -6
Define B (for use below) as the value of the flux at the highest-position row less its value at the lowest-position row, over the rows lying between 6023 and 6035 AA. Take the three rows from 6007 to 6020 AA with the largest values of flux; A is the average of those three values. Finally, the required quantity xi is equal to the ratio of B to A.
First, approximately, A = 1.54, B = 0.07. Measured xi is 0.04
